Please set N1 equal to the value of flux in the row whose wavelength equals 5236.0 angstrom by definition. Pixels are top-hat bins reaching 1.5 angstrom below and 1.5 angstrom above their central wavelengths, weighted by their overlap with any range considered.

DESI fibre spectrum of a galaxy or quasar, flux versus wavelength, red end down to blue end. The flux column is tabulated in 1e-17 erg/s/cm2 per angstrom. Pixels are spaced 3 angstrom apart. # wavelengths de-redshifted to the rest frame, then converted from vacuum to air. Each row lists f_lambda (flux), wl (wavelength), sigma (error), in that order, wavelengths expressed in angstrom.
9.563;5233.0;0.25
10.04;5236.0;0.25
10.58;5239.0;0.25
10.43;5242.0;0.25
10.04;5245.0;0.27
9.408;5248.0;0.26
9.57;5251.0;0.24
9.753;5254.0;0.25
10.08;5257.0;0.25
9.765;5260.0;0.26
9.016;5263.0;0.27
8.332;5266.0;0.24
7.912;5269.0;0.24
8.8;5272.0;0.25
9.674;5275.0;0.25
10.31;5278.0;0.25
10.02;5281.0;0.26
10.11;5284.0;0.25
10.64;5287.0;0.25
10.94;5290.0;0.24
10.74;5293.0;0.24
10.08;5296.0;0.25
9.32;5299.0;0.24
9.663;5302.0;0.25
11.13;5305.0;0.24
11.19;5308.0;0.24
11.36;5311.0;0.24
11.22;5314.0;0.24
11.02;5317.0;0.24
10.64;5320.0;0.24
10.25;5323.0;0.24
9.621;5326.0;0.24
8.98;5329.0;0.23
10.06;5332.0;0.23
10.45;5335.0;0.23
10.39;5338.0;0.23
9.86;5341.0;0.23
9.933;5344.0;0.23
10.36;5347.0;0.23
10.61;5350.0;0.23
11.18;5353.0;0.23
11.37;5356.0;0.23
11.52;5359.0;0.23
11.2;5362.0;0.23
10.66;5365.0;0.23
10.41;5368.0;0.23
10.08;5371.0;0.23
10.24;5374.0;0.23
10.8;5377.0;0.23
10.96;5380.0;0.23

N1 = 10.04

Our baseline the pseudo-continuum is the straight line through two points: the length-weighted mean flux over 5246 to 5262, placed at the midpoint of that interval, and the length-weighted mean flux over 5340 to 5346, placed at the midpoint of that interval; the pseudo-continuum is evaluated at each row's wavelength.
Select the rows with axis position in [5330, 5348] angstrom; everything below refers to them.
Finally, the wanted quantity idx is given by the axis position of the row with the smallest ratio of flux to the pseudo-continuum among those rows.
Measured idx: 5341.0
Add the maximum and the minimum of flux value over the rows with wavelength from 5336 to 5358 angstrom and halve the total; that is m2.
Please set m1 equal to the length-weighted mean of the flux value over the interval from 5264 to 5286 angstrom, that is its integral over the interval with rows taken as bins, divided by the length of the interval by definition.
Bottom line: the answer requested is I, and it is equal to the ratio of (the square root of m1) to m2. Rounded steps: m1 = 9.33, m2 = 10.6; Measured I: 0.288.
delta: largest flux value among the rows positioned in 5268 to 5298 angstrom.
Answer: 10.94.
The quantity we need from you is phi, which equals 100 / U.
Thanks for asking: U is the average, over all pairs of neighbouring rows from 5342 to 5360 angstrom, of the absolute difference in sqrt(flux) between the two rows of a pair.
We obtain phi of 2062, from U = 0.048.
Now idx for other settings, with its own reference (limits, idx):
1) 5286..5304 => 5299.0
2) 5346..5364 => 5347.0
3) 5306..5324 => 5323.0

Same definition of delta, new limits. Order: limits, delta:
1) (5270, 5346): 11.36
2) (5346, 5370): 11.52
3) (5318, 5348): 10.64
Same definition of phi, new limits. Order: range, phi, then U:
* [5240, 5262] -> 1875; 0.053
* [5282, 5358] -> 1468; 0.068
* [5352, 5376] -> 2375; 0.042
